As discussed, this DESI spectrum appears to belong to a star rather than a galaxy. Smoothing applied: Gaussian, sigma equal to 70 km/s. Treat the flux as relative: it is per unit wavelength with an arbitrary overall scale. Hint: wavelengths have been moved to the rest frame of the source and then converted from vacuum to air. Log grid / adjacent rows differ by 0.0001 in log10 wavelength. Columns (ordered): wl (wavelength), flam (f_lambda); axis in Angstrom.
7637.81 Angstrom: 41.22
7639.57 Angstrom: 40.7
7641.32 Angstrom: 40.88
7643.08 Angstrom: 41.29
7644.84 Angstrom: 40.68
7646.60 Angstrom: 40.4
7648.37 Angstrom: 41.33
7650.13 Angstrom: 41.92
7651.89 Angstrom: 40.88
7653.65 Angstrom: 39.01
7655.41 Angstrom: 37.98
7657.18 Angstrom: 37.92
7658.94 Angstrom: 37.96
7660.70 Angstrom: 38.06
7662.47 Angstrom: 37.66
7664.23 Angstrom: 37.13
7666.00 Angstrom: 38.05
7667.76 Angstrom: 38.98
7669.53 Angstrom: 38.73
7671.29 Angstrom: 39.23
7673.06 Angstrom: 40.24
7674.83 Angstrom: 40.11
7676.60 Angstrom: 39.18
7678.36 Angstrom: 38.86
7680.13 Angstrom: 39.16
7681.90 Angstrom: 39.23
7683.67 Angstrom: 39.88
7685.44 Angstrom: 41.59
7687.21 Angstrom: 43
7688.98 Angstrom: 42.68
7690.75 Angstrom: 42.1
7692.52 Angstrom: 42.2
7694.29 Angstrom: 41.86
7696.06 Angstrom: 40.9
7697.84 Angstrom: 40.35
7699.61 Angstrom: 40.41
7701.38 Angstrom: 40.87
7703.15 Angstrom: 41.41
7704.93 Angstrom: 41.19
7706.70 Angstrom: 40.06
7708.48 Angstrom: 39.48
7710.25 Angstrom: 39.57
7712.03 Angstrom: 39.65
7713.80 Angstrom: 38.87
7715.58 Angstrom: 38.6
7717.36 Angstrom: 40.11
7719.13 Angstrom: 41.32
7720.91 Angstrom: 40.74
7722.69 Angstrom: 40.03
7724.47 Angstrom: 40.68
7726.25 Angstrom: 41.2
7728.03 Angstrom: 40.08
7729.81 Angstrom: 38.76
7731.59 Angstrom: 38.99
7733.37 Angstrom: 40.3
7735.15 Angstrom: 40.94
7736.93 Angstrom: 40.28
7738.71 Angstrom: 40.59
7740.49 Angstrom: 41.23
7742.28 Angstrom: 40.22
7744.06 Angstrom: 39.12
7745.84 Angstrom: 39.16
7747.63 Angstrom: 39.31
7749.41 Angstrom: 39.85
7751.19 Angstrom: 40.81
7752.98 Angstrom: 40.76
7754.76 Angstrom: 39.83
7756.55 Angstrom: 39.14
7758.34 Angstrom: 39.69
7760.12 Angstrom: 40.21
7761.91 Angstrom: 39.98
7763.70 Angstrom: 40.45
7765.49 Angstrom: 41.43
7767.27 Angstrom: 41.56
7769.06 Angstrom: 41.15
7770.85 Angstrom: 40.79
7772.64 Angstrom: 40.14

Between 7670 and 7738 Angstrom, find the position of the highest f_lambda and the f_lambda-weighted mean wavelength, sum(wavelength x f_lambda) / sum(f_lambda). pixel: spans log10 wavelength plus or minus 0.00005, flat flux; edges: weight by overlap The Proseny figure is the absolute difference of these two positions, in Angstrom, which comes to 16.8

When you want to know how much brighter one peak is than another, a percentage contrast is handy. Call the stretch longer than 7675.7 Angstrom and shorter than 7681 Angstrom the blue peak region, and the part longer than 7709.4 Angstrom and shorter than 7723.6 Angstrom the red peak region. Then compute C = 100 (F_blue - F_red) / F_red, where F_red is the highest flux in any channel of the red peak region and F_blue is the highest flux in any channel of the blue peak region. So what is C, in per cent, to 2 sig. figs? -5.2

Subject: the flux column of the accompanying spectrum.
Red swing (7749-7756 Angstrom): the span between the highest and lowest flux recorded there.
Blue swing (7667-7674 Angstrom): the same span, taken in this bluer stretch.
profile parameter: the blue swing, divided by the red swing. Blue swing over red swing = 1.5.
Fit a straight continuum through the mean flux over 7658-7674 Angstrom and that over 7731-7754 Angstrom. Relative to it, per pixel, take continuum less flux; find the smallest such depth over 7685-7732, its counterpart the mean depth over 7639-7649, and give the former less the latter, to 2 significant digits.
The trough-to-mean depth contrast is -1.2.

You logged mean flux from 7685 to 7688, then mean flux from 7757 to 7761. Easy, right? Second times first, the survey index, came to 1690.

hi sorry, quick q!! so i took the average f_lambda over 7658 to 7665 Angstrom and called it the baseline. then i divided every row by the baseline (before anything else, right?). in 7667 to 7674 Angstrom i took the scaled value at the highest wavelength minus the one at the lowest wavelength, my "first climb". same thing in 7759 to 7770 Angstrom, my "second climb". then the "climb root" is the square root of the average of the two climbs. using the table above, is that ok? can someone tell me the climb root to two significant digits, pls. 0.17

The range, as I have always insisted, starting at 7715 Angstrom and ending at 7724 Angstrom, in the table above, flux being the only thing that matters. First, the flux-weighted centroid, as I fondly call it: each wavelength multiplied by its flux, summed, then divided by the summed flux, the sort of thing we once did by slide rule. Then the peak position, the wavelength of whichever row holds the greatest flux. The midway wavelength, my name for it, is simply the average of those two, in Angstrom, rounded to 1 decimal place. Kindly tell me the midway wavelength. 7719.1 Angstrom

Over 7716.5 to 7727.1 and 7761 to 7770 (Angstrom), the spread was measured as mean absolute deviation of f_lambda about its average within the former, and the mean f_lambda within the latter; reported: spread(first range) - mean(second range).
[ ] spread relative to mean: -40.5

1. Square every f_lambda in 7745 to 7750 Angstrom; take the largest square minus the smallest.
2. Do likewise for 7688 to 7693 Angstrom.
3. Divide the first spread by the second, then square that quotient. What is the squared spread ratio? 1.2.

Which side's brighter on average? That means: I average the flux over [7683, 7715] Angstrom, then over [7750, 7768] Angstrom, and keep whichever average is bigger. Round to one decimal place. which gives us 40.9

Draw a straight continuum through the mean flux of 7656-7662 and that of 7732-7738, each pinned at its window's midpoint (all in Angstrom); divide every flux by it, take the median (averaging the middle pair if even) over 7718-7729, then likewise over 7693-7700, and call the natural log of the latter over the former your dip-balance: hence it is 0.019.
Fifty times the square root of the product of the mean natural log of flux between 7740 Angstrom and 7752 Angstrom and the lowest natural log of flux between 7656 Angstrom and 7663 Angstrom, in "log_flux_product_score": 183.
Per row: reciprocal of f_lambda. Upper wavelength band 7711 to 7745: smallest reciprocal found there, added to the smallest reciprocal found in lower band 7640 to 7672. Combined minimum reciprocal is 0.0481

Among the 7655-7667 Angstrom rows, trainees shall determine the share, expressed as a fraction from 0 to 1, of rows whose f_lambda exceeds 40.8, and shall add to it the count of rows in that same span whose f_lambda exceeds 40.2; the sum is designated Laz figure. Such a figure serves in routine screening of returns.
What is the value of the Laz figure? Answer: 0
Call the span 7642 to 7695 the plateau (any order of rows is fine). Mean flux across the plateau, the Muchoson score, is 39.9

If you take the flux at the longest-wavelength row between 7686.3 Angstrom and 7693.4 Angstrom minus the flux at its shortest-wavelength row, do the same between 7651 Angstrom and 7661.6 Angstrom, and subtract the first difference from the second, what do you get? -2.0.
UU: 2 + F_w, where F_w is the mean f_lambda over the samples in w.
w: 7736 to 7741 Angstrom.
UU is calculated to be 42.7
